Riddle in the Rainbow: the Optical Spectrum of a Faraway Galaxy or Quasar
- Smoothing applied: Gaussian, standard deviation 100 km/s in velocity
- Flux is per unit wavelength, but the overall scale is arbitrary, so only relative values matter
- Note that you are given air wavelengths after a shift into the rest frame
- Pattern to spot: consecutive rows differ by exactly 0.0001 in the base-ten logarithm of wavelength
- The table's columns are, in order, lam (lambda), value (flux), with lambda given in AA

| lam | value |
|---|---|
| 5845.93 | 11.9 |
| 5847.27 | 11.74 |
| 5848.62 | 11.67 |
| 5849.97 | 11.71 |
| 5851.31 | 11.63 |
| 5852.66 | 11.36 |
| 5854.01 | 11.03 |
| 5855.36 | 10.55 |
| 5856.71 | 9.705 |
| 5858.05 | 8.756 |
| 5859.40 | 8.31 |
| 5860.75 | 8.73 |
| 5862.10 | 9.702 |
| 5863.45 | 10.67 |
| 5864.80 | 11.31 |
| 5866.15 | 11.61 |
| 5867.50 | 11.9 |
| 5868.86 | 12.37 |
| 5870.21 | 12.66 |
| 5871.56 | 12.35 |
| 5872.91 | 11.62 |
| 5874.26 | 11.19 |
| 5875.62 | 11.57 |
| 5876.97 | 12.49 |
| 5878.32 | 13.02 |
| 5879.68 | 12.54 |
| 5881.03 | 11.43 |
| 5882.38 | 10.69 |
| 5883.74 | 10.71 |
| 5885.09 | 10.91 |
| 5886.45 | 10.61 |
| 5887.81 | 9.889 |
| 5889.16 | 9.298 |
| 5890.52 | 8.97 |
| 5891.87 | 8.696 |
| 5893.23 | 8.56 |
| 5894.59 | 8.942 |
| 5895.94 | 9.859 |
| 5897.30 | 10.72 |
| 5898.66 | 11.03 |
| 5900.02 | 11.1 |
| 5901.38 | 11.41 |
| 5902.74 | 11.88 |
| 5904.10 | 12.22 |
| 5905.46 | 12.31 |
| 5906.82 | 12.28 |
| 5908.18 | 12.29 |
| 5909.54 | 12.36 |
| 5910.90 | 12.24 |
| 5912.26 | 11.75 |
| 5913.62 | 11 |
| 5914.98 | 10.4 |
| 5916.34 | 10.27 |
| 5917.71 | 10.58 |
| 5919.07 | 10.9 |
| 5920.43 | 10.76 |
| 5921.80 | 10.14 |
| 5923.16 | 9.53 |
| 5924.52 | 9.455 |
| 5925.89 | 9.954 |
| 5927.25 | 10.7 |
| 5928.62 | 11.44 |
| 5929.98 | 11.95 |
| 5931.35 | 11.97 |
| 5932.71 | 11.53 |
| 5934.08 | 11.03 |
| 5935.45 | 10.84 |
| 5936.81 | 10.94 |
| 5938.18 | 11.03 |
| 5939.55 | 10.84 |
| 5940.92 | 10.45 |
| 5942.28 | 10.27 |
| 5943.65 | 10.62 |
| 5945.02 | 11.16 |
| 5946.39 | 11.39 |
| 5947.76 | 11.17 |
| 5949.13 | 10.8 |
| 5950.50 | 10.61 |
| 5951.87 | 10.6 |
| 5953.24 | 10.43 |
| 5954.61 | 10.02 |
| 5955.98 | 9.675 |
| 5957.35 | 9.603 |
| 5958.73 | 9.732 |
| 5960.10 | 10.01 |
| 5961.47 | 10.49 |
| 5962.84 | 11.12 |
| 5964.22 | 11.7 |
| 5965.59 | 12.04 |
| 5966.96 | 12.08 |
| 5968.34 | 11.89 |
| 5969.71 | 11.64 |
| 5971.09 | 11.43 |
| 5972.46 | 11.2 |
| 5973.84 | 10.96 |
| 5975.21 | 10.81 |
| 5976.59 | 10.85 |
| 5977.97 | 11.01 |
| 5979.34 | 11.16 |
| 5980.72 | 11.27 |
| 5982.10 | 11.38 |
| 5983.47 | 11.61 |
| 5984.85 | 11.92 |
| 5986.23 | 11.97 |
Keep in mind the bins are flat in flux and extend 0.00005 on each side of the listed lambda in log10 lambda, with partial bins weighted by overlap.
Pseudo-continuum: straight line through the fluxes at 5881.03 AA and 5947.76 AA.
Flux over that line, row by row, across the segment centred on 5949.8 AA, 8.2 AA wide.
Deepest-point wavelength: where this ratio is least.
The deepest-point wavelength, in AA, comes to 5953.24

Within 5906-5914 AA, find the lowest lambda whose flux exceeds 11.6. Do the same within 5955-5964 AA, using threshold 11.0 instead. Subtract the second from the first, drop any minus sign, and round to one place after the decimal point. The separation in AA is 56.0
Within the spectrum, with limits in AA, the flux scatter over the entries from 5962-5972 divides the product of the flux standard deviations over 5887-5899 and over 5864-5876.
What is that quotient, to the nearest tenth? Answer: 1.3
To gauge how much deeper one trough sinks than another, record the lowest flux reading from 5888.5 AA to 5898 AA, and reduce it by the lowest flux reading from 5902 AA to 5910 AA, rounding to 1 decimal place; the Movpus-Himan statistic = -3.3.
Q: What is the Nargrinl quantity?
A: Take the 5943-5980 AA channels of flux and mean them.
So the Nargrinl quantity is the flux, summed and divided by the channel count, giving 10.9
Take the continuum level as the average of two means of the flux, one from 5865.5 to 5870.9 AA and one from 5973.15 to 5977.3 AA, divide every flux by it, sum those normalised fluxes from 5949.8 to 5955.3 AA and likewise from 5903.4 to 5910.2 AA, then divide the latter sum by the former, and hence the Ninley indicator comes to 1.5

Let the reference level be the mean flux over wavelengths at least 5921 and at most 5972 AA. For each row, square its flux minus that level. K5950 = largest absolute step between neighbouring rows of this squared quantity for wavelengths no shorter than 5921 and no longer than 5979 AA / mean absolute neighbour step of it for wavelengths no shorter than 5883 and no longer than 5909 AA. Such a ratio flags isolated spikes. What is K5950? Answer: 1.7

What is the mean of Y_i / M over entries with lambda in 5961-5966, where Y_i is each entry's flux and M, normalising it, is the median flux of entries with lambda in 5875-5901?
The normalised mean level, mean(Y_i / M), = 1.06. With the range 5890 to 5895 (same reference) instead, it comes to 0.82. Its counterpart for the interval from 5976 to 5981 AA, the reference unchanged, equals 1.03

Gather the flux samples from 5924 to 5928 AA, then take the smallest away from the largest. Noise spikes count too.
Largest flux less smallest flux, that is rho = 1.2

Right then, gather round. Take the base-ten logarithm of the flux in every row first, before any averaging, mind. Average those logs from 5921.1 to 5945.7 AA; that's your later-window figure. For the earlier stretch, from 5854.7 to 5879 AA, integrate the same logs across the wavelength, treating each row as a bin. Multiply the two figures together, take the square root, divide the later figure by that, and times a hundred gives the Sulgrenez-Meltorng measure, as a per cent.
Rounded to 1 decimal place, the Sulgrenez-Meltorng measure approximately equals 20.2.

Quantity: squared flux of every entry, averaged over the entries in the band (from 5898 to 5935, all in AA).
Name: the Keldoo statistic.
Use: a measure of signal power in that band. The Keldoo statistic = 126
